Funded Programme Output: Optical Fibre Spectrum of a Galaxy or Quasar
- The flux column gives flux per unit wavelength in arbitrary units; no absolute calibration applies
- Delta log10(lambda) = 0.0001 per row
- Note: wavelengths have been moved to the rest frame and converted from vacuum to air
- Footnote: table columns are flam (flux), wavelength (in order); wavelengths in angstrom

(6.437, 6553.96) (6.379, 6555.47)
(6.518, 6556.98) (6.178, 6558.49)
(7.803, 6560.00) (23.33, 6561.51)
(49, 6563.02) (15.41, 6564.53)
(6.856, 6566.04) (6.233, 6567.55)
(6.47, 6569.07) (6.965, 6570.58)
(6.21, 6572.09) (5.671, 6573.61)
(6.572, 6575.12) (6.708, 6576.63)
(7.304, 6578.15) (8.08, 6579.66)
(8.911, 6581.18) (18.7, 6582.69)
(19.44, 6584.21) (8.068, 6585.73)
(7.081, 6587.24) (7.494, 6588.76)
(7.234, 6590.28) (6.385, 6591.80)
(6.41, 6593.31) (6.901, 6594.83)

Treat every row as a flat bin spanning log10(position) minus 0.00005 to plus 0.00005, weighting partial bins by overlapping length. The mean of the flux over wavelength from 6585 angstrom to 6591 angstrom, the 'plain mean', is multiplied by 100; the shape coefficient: 747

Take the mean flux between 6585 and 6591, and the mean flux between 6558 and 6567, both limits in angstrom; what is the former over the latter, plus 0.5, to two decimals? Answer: 0.91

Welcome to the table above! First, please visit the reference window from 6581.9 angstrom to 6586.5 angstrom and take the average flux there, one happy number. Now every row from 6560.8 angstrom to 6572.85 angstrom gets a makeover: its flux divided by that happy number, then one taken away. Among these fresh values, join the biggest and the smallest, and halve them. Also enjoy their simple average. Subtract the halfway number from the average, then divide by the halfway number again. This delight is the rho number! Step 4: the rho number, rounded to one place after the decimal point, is -1.0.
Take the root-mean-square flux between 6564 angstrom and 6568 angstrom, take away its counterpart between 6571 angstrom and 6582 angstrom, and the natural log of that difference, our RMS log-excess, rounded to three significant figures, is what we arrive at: 1.18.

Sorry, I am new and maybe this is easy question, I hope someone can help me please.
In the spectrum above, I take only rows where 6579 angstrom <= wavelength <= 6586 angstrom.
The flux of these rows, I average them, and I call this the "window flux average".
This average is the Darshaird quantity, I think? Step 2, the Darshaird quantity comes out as 13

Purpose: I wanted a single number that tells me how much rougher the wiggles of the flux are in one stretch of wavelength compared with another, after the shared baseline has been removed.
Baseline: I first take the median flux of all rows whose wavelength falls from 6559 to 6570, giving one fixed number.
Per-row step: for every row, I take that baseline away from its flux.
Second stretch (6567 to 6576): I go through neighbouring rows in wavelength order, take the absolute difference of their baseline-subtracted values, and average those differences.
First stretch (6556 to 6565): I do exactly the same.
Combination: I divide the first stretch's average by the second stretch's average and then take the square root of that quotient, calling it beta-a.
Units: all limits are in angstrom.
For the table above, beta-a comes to 5.1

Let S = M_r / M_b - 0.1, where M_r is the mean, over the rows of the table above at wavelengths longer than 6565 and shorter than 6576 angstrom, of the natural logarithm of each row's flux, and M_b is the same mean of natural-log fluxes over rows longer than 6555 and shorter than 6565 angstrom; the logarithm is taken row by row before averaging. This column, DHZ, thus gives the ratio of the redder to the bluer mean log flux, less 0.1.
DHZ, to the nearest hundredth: 0.65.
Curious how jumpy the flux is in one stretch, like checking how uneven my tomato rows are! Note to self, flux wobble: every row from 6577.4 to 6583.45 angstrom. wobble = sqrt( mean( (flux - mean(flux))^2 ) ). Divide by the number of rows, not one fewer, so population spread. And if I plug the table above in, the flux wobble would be 5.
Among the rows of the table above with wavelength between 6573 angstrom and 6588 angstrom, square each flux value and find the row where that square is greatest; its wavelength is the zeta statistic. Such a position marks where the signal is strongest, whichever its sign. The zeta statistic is 6584.21 angstrom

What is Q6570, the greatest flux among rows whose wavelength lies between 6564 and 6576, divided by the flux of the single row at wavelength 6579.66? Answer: 1.9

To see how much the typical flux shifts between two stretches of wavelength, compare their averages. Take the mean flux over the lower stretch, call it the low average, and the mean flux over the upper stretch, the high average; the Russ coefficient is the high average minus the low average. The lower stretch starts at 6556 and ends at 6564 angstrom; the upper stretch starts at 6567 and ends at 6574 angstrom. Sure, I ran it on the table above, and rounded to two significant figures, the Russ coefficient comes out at -12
